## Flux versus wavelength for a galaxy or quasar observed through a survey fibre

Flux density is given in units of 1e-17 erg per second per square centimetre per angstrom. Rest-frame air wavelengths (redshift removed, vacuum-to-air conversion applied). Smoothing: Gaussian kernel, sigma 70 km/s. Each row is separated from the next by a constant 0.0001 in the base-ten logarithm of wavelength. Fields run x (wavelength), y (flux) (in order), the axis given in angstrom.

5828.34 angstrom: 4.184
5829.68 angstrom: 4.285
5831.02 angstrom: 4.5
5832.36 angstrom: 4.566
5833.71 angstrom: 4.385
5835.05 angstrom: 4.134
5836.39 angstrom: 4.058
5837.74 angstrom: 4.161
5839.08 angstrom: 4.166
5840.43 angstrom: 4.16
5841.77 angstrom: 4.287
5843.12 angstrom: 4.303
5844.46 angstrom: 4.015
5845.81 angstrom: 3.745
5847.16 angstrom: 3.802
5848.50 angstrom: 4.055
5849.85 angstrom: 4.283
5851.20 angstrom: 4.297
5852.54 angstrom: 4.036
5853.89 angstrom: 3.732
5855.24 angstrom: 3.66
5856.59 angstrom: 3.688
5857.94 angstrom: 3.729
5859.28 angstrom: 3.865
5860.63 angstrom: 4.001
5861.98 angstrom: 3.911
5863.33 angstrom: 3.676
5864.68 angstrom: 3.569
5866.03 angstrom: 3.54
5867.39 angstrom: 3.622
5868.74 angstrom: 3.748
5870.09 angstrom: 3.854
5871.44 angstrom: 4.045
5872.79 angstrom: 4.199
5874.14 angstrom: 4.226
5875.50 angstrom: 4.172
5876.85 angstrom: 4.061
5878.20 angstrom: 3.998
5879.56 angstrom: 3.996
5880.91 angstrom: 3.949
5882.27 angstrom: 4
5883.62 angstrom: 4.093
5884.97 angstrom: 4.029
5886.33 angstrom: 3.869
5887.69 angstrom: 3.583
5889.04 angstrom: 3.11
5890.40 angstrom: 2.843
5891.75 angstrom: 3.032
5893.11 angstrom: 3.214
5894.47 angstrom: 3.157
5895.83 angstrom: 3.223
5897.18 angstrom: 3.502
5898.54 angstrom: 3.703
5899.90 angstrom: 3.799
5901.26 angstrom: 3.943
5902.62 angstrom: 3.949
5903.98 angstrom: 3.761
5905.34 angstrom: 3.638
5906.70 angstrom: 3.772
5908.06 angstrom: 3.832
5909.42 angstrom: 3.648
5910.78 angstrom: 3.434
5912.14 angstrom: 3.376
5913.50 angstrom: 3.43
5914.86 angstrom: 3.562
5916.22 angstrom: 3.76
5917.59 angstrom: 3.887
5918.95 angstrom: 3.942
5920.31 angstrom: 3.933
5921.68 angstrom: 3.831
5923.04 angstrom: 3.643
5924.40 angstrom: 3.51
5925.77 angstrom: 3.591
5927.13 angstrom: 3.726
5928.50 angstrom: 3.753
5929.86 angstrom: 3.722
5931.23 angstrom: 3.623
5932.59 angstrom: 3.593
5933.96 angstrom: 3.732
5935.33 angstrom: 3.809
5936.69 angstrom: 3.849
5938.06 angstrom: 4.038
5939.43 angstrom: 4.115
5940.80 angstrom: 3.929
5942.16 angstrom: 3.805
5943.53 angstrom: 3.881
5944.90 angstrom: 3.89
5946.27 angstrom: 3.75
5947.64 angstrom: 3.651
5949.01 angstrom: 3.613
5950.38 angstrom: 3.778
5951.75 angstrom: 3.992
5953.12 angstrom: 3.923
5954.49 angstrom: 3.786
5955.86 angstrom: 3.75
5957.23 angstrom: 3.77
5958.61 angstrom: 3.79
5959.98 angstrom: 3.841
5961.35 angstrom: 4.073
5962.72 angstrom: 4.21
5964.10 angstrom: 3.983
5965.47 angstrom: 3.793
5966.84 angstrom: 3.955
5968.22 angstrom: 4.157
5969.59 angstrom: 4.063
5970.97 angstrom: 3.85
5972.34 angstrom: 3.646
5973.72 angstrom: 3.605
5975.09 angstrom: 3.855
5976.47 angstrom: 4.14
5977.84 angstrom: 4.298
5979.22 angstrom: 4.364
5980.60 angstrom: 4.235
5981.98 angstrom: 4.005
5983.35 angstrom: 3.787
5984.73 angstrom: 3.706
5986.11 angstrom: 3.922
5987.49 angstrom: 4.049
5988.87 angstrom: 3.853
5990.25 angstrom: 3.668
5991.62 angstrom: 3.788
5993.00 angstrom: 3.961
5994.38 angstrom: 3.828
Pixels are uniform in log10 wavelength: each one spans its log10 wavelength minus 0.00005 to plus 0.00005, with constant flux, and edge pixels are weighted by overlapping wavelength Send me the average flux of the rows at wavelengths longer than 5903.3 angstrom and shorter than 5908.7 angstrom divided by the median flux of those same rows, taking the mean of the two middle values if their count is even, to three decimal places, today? 0.996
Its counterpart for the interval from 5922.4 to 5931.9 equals 1.003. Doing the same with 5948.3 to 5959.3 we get 1.005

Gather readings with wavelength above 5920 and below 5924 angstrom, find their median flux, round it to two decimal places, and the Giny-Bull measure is 3.83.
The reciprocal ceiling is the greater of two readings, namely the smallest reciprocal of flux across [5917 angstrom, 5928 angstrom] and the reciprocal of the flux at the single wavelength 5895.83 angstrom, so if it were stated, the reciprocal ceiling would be 0.31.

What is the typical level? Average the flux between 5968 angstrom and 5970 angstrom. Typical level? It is 4.11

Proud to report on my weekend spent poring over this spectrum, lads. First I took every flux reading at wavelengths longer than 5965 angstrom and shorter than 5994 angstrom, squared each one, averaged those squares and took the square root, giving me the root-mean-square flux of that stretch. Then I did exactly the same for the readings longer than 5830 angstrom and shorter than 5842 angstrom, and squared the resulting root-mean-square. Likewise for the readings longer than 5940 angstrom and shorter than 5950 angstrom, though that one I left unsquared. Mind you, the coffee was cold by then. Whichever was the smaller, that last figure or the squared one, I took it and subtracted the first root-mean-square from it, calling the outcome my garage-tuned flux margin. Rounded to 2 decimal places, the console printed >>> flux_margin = -0.15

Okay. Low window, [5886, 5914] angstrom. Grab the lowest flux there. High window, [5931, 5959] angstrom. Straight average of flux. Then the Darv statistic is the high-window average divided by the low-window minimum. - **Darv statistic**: 1.34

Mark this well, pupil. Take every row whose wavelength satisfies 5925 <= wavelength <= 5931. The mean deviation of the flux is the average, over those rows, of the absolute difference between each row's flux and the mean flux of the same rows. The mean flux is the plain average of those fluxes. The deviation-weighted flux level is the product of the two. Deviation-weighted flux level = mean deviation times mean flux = 0.20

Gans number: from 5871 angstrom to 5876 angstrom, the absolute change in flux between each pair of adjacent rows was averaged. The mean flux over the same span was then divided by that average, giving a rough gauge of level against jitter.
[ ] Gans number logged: 53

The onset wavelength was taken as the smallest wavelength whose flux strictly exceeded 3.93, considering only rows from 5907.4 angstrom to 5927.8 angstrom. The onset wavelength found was 5918.95 angstrom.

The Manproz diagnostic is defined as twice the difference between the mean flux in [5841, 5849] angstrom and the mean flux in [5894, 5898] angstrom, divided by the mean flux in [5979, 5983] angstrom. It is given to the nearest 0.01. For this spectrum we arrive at 0.35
